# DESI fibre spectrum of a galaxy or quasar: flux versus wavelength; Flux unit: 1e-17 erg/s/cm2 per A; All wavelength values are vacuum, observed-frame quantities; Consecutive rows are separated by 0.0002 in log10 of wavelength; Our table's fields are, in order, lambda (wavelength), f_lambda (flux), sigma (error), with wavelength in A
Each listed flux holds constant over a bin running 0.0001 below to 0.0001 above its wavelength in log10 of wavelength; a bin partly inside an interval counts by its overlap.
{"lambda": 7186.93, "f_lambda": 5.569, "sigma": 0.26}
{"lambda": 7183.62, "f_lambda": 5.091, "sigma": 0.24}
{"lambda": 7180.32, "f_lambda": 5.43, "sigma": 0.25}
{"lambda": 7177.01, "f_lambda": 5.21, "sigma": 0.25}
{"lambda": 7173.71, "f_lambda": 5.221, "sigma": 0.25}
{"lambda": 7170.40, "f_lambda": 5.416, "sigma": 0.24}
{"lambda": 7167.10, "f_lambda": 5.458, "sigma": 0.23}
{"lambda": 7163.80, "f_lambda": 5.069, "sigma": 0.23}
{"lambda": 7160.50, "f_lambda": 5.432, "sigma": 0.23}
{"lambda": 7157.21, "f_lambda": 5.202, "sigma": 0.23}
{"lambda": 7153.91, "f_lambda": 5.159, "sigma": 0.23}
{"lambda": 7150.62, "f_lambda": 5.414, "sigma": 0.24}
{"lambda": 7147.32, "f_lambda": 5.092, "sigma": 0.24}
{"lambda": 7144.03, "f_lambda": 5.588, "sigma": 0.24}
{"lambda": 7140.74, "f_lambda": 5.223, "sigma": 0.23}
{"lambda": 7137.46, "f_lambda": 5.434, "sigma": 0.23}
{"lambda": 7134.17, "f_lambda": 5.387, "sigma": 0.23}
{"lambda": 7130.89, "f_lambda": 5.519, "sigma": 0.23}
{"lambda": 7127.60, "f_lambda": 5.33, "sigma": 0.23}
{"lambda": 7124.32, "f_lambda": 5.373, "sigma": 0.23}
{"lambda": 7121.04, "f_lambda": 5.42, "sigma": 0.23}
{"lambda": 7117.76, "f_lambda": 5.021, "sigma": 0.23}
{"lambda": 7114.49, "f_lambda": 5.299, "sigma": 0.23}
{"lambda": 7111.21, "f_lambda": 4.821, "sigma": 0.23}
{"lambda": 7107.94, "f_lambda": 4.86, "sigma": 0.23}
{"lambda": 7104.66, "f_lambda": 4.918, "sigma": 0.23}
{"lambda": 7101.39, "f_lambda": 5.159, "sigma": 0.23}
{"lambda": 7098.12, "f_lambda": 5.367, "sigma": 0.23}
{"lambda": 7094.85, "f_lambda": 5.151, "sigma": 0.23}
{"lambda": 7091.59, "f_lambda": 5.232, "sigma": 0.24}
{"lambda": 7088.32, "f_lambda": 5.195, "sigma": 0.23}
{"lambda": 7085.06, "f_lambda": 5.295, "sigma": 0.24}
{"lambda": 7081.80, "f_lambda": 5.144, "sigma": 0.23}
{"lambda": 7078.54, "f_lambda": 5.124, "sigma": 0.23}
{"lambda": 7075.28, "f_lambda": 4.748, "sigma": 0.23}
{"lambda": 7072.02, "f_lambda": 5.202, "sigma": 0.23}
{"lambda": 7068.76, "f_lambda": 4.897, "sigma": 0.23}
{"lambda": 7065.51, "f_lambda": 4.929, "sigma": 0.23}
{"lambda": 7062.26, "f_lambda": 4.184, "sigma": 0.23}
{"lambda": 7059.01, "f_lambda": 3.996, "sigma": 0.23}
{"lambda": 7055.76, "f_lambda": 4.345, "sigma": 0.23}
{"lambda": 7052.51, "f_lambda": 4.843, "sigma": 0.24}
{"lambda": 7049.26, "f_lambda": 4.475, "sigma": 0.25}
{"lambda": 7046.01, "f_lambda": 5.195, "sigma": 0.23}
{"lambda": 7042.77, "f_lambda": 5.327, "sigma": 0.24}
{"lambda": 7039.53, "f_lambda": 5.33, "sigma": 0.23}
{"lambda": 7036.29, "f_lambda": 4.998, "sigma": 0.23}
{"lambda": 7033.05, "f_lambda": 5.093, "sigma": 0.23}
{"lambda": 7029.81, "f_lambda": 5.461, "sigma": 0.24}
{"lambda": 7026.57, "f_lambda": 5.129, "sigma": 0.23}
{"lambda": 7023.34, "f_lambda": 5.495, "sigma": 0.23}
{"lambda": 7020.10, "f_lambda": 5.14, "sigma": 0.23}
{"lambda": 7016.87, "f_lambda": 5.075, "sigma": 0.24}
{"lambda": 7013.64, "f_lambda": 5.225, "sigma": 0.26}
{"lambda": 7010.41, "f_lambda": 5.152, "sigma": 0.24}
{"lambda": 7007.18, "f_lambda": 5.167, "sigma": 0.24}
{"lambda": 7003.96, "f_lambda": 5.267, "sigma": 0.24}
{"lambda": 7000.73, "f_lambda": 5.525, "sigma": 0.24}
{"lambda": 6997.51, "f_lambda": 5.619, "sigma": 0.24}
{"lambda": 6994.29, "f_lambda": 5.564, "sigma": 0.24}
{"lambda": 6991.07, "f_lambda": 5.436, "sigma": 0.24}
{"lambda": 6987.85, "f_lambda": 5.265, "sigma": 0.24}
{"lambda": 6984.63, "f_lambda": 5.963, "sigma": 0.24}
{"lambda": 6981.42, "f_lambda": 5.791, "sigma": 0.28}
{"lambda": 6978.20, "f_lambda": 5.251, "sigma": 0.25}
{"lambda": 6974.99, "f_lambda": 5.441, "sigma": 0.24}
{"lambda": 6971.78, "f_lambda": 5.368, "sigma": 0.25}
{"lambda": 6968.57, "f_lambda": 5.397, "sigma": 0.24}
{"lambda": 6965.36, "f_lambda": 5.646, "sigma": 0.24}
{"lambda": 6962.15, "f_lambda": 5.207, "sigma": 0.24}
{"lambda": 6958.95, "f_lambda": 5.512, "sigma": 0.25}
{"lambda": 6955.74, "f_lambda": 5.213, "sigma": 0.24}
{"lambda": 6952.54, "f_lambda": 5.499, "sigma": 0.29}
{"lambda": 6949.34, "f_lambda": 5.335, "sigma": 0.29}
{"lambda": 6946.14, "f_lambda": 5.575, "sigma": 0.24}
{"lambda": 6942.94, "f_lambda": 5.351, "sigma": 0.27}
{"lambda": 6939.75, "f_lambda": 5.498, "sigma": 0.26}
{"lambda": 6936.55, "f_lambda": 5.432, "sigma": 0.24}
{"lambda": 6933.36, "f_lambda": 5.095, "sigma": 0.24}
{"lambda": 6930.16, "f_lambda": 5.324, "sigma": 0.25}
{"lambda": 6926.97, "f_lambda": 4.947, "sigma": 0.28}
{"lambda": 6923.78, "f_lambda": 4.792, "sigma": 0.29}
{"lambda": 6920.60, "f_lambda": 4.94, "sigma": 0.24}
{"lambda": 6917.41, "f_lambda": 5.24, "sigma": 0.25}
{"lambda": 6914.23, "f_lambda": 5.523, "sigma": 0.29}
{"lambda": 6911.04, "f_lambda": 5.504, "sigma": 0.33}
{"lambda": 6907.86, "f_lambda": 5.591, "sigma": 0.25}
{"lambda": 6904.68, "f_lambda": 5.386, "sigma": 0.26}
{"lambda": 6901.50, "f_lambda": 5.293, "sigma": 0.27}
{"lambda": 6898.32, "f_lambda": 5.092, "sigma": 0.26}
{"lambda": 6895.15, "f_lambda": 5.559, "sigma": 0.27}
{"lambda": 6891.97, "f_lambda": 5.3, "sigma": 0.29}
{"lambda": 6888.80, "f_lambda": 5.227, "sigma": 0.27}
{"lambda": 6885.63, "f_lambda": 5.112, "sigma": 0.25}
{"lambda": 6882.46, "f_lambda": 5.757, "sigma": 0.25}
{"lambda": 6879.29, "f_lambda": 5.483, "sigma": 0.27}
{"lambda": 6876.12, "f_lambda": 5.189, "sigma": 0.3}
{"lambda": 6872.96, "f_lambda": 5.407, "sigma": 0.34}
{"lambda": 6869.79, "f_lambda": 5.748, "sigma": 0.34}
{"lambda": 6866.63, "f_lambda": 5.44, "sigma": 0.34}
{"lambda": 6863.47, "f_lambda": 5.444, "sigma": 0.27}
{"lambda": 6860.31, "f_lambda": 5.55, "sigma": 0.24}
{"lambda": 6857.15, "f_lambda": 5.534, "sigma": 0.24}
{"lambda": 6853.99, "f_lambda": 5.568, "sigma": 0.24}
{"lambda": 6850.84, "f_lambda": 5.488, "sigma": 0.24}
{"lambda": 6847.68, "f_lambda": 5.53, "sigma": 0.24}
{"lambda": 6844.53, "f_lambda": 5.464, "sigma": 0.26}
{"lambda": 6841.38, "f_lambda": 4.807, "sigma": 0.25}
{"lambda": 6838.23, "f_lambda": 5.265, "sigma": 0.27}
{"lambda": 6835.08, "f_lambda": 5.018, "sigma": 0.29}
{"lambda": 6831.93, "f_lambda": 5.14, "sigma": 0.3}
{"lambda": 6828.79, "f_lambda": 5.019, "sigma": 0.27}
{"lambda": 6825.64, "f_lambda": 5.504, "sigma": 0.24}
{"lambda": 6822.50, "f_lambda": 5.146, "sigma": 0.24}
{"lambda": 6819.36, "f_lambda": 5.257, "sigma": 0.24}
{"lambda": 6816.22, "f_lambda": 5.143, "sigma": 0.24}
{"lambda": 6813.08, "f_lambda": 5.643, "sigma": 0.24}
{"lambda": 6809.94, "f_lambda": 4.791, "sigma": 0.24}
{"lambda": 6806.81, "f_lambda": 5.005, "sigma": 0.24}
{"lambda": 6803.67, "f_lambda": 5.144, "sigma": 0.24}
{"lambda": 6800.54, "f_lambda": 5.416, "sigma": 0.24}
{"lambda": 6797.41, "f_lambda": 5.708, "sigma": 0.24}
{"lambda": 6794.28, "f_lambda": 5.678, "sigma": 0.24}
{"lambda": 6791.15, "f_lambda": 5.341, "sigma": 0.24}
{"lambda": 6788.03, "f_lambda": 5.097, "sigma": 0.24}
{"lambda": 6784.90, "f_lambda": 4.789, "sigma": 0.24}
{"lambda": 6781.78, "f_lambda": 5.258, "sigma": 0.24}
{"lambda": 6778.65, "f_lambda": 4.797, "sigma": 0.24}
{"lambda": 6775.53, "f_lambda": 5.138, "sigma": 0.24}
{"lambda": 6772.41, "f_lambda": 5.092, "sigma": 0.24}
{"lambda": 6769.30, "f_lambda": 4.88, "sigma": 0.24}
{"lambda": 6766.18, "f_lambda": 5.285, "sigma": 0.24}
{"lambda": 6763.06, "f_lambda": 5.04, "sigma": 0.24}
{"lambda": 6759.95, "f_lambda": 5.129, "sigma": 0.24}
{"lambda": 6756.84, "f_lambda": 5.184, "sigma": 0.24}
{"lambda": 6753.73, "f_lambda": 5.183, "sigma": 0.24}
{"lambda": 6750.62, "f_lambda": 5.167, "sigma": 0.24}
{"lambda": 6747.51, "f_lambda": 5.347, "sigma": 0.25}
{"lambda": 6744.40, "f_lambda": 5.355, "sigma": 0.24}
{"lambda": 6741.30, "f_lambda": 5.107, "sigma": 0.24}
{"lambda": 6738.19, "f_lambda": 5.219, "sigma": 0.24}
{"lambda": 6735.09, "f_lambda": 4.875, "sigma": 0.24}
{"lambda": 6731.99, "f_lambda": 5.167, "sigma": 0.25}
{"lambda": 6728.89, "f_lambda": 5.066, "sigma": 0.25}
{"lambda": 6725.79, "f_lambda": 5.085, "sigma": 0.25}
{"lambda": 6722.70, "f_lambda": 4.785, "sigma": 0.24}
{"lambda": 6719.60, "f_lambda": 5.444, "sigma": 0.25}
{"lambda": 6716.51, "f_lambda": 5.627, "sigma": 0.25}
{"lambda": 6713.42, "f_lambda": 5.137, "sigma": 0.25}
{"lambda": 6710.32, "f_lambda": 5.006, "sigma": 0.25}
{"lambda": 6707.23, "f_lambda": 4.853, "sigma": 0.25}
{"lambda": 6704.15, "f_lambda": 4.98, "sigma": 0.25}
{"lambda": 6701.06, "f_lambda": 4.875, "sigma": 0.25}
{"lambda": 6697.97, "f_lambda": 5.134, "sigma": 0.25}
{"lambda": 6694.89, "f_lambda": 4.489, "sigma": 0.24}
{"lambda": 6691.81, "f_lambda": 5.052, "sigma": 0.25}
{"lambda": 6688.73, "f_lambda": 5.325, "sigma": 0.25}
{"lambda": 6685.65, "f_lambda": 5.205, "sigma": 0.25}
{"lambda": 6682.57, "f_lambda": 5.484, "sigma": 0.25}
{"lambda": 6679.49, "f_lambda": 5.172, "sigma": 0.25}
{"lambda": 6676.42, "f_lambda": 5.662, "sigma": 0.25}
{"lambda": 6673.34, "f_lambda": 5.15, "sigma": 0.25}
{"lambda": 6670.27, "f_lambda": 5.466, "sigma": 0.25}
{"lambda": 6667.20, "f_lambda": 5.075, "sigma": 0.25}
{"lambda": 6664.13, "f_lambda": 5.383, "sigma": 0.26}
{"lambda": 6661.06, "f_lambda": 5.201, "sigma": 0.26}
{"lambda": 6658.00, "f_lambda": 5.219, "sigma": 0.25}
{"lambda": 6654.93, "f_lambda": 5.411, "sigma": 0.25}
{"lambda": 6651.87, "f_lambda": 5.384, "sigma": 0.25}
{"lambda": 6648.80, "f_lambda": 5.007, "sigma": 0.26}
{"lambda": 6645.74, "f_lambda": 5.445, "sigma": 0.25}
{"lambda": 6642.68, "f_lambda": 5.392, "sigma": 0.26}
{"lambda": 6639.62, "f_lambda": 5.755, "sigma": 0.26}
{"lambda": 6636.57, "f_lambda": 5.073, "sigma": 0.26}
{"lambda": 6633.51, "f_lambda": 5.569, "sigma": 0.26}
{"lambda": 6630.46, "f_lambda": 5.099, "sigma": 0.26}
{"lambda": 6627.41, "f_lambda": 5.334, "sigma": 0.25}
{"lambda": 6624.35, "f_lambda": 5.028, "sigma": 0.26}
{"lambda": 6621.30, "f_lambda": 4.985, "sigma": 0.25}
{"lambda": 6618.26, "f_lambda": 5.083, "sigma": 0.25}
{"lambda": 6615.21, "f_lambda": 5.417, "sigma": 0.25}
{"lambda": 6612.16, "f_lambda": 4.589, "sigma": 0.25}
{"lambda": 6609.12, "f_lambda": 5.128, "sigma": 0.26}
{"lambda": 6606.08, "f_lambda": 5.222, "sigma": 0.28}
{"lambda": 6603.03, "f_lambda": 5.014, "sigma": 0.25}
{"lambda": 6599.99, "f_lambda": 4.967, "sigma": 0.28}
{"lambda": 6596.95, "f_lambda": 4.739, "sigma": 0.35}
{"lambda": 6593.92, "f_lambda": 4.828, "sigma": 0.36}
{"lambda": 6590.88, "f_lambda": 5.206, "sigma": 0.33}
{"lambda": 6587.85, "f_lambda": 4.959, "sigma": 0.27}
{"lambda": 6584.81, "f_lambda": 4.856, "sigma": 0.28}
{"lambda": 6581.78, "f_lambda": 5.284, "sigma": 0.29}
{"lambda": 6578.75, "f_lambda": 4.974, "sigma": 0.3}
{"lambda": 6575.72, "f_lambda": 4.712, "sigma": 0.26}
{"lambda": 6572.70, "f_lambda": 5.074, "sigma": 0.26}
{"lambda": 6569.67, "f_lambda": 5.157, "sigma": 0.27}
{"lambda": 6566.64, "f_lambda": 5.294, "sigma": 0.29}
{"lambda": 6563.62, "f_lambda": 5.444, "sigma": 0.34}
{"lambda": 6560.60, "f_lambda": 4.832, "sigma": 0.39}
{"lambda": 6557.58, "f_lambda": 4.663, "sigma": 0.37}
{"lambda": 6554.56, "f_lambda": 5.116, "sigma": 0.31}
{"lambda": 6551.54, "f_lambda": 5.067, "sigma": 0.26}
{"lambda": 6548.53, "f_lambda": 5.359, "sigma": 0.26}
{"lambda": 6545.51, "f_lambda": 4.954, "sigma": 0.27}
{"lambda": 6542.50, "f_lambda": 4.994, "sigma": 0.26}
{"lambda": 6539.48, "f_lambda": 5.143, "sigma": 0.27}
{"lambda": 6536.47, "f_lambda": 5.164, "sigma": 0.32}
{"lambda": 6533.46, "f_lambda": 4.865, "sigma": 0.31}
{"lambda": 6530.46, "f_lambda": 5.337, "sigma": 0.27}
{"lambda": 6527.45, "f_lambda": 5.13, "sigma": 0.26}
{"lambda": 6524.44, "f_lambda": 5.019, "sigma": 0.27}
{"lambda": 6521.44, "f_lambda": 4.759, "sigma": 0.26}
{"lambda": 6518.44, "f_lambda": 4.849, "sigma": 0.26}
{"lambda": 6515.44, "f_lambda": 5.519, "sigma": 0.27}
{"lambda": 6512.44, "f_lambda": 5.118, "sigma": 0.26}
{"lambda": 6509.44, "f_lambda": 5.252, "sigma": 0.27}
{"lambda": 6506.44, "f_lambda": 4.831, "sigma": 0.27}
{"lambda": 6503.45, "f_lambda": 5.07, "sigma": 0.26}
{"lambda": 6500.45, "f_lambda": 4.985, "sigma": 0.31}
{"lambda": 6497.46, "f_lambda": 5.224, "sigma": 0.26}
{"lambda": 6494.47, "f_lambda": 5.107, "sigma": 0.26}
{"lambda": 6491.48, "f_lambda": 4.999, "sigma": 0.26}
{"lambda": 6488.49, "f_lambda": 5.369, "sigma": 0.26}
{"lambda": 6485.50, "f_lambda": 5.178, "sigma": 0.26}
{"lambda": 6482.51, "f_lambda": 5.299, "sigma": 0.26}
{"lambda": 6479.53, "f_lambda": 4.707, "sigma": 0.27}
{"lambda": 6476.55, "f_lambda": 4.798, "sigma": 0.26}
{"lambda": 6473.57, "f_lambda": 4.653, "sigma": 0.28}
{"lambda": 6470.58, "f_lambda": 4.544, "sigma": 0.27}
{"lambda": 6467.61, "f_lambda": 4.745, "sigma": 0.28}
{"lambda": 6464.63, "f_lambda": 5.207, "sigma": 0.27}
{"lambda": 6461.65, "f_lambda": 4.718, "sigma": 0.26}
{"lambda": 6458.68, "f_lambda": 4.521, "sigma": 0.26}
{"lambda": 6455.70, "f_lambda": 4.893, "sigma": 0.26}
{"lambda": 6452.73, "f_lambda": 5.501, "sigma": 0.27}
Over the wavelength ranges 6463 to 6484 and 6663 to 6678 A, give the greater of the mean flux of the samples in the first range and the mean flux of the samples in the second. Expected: 5.35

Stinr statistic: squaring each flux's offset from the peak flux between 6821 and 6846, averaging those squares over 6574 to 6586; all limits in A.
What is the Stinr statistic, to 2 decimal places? 0.34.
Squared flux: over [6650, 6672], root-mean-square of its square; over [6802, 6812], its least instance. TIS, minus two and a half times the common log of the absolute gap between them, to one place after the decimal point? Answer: -1.8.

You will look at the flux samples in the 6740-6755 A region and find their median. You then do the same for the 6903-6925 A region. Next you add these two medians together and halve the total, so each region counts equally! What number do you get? 5.28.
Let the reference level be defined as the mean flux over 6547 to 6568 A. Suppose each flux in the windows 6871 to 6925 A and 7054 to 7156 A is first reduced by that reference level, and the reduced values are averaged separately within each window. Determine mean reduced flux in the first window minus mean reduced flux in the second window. 0.23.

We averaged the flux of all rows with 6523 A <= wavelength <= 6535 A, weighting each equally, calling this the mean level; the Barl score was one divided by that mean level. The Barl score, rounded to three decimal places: 0.197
